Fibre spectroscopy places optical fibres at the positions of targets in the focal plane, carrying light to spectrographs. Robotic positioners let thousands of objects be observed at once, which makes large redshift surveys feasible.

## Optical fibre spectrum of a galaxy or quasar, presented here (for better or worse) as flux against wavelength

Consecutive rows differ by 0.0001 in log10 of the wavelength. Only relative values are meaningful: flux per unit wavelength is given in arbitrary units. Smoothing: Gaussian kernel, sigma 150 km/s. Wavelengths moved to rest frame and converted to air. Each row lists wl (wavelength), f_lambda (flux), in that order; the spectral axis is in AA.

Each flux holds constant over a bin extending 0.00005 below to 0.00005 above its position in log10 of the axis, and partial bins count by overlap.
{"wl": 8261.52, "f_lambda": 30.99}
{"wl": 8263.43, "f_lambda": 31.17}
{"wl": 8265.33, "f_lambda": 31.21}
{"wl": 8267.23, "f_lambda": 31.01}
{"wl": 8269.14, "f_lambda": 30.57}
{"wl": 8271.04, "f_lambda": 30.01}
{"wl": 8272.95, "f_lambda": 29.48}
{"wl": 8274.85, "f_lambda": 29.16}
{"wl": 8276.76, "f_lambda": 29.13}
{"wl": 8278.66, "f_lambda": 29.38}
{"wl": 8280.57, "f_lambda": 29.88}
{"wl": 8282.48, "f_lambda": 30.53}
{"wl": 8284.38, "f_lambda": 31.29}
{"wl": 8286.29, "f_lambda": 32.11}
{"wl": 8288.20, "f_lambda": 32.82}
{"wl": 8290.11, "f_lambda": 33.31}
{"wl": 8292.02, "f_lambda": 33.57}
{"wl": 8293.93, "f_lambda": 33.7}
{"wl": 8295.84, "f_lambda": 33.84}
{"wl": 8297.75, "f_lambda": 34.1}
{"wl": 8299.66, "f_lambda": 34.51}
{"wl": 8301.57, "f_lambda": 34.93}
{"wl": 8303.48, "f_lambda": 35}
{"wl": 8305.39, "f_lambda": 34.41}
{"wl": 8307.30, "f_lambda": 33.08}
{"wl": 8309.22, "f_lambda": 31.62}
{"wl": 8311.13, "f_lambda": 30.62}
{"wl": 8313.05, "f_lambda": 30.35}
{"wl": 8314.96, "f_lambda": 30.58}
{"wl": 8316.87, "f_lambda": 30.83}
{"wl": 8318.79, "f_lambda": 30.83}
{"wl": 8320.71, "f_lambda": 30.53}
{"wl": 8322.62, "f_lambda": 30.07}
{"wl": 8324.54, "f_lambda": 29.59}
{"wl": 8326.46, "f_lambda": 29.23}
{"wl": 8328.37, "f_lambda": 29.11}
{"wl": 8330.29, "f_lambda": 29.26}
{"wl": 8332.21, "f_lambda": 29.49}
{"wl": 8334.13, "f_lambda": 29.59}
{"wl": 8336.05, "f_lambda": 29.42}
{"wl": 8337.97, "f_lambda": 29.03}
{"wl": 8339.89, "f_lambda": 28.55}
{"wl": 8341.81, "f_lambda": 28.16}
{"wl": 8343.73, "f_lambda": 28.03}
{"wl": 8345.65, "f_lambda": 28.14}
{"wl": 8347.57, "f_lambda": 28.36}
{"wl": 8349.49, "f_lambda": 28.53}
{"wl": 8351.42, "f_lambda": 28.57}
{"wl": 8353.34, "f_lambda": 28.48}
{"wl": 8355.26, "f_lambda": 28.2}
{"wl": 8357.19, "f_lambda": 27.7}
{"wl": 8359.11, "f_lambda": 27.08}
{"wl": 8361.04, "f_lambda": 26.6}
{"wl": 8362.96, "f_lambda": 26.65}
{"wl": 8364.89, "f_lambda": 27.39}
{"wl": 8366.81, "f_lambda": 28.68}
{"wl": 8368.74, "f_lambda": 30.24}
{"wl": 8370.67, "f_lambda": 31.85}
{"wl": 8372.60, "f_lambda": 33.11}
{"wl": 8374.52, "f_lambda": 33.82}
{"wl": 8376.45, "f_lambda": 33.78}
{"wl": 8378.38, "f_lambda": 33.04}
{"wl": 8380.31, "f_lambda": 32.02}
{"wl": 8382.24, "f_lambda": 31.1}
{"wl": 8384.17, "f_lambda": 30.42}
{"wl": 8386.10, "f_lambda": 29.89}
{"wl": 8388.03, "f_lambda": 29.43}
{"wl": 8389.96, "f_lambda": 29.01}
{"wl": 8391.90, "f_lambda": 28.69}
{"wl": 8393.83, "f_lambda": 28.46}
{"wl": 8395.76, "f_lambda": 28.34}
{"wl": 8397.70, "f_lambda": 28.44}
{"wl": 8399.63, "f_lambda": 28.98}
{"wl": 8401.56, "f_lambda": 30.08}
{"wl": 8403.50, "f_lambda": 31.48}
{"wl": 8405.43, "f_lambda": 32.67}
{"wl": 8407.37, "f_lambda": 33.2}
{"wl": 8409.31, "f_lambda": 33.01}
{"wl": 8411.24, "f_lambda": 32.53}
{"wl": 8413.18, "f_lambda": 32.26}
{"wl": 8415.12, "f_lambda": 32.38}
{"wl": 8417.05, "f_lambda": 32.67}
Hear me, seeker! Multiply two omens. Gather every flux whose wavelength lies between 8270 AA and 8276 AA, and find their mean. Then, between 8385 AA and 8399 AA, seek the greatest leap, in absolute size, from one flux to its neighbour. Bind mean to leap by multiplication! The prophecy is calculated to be 14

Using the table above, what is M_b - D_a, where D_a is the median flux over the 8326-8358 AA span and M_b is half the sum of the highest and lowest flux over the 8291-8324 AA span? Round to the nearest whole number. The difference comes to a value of 4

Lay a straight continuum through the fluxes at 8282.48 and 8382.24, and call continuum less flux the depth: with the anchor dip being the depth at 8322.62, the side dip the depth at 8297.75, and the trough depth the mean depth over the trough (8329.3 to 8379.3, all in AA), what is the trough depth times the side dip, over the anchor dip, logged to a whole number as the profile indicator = -8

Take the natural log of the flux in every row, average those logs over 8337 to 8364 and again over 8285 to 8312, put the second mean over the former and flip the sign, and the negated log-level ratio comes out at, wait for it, -1.053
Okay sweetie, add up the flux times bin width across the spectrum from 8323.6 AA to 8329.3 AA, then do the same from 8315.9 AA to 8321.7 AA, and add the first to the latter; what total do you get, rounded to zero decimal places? 345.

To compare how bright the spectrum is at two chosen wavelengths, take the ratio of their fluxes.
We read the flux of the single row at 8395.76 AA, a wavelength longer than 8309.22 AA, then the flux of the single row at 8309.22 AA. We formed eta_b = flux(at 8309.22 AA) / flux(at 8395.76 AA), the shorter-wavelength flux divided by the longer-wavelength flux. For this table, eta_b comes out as 1.12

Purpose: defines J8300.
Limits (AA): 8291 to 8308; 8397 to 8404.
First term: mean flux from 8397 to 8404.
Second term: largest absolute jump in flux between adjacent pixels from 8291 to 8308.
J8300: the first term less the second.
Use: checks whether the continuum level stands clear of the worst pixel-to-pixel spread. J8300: 28.4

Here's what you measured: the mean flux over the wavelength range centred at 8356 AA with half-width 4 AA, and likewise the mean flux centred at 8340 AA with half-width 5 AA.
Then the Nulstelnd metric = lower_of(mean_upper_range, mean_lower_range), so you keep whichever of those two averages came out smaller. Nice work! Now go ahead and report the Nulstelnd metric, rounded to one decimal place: 27.9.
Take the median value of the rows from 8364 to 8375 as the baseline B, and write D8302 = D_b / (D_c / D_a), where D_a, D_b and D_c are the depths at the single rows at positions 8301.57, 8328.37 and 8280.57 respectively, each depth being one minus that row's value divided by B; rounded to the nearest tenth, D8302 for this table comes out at -0.2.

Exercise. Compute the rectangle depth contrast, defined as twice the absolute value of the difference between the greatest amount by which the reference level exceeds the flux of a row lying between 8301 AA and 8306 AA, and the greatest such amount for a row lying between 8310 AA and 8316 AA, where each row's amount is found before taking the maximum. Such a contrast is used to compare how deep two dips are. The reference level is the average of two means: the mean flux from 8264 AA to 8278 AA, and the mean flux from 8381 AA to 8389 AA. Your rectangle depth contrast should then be 8.1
